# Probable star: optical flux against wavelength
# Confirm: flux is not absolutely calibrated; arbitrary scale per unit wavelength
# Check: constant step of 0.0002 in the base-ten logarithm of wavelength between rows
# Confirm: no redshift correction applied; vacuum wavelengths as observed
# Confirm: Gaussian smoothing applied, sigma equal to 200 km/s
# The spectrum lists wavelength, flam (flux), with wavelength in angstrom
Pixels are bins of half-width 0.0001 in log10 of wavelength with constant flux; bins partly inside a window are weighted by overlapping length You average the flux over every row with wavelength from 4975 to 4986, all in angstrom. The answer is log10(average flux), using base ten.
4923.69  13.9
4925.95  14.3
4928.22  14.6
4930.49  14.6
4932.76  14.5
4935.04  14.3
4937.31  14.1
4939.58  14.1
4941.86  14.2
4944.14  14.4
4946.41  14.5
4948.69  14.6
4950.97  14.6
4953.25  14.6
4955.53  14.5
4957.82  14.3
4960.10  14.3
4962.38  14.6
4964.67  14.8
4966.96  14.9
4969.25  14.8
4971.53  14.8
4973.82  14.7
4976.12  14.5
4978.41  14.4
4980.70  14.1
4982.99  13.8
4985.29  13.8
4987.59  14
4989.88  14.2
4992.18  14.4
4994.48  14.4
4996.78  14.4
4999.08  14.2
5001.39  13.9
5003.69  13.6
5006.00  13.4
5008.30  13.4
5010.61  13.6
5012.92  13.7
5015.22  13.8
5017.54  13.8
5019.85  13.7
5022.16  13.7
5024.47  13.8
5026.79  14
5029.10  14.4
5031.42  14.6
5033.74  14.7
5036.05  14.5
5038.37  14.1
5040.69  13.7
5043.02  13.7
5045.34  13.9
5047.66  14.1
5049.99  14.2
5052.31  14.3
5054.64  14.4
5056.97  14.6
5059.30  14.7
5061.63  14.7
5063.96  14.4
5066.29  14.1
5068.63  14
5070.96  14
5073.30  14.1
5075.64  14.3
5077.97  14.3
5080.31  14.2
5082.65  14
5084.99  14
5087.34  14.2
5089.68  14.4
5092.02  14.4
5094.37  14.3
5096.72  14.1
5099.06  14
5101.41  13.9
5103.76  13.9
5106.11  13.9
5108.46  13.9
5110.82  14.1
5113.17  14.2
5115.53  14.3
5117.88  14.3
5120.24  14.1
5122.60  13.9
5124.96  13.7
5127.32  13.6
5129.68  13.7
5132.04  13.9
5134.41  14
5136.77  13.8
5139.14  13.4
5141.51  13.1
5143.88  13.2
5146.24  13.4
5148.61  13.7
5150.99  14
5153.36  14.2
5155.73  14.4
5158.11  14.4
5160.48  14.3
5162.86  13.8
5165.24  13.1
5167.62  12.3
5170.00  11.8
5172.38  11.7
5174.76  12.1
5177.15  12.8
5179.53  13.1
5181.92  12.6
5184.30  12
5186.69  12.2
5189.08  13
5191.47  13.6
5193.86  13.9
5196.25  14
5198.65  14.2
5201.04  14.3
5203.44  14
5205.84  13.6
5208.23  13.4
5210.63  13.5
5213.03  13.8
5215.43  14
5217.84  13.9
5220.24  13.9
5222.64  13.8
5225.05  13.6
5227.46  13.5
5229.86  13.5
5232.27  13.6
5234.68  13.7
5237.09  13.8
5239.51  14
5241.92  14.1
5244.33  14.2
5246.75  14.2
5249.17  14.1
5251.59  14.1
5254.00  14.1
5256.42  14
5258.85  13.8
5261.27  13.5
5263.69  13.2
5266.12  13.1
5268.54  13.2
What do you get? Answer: 1.15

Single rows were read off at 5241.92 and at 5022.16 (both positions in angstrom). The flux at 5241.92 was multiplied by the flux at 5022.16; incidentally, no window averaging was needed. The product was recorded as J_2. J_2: 193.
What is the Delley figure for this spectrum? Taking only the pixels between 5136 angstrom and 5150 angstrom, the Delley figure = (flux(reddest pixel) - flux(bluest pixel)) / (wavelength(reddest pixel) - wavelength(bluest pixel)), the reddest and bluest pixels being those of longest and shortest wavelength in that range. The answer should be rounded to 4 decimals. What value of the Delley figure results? -0.0084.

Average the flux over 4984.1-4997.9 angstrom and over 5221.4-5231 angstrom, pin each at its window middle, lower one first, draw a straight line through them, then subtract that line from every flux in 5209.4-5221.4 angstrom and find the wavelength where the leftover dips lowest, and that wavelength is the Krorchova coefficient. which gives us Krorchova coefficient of 5210.63 angstrom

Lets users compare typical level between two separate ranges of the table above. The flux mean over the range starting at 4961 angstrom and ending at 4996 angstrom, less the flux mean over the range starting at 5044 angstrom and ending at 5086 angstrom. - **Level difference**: 0.17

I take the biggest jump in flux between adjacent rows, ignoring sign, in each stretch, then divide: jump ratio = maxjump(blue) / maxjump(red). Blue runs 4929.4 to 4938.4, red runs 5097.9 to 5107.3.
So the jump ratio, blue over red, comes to 2.0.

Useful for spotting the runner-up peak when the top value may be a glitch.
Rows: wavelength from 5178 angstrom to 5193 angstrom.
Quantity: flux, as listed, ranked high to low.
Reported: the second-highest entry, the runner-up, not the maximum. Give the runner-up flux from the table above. 13.1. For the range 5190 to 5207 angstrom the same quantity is 14.2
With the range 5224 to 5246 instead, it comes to 14.1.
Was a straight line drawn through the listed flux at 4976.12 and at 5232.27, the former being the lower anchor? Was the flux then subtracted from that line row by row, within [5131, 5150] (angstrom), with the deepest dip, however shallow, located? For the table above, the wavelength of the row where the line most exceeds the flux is 5141.51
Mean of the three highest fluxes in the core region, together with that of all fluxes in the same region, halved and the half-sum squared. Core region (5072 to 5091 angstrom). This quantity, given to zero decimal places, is 203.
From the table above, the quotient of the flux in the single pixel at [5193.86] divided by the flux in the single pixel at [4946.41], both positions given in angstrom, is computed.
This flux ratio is 0.959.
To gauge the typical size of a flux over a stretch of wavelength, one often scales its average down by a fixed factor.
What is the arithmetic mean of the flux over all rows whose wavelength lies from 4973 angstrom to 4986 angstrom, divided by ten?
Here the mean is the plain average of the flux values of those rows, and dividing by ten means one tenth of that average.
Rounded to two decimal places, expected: 1.42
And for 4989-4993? 1.43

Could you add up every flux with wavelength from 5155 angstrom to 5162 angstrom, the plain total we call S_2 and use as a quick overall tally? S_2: 43.1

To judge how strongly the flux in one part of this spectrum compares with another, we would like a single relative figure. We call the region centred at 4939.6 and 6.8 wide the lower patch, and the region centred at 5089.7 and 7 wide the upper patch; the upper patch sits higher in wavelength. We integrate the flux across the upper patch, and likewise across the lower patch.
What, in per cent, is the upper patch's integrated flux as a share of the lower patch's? 104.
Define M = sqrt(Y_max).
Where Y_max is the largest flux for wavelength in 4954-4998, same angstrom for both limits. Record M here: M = 3.860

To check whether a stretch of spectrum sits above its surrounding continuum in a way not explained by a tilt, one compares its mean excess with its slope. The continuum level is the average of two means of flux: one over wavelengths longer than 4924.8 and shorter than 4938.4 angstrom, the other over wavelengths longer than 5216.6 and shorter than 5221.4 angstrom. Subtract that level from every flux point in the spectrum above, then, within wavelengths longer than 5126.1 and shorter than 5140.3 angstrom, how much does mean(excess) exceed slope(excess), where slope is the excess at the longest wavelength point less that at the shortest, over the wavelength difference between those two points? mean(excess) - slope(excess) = -0.40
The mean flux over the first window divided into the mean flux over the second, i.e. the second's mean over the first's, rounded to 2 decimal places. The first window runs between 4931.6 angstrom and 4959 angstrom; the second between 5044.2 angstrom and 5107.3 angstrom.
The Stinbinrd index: 0.99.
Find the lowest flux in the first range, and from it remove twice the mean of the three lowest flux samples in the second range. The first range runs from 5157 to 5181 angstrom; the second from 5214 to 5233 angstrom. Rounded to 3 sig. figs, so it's -15.4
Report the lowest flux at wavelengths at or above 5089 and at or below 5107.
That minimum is 13.9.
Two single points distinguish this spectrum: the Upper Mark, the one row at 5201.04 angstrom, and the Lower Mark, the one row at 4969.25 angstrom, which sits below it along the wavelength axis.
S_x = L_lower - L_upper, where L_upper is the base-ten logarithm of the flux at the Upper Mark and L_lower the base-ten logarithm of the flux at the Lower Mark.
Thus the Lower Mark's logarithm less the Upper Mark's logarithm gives 0.015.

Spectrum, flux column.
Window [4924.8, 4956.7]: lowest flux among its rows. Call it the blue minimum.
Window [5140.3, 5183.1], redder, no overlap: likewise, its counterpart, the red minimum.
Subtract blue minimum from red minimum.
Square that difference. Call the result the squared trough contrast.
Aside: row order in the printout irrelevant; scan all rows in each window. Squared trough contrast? 5.8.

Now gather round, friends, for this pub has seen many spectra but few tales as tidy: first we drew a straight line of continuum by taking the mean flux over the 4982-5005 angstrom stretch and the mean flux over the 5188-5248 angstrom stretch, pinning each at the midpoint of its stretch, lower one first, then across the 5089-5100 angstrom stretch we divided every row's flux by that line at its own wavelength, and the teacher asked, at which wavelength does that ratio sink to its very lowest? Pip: 5099.06 angstrom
